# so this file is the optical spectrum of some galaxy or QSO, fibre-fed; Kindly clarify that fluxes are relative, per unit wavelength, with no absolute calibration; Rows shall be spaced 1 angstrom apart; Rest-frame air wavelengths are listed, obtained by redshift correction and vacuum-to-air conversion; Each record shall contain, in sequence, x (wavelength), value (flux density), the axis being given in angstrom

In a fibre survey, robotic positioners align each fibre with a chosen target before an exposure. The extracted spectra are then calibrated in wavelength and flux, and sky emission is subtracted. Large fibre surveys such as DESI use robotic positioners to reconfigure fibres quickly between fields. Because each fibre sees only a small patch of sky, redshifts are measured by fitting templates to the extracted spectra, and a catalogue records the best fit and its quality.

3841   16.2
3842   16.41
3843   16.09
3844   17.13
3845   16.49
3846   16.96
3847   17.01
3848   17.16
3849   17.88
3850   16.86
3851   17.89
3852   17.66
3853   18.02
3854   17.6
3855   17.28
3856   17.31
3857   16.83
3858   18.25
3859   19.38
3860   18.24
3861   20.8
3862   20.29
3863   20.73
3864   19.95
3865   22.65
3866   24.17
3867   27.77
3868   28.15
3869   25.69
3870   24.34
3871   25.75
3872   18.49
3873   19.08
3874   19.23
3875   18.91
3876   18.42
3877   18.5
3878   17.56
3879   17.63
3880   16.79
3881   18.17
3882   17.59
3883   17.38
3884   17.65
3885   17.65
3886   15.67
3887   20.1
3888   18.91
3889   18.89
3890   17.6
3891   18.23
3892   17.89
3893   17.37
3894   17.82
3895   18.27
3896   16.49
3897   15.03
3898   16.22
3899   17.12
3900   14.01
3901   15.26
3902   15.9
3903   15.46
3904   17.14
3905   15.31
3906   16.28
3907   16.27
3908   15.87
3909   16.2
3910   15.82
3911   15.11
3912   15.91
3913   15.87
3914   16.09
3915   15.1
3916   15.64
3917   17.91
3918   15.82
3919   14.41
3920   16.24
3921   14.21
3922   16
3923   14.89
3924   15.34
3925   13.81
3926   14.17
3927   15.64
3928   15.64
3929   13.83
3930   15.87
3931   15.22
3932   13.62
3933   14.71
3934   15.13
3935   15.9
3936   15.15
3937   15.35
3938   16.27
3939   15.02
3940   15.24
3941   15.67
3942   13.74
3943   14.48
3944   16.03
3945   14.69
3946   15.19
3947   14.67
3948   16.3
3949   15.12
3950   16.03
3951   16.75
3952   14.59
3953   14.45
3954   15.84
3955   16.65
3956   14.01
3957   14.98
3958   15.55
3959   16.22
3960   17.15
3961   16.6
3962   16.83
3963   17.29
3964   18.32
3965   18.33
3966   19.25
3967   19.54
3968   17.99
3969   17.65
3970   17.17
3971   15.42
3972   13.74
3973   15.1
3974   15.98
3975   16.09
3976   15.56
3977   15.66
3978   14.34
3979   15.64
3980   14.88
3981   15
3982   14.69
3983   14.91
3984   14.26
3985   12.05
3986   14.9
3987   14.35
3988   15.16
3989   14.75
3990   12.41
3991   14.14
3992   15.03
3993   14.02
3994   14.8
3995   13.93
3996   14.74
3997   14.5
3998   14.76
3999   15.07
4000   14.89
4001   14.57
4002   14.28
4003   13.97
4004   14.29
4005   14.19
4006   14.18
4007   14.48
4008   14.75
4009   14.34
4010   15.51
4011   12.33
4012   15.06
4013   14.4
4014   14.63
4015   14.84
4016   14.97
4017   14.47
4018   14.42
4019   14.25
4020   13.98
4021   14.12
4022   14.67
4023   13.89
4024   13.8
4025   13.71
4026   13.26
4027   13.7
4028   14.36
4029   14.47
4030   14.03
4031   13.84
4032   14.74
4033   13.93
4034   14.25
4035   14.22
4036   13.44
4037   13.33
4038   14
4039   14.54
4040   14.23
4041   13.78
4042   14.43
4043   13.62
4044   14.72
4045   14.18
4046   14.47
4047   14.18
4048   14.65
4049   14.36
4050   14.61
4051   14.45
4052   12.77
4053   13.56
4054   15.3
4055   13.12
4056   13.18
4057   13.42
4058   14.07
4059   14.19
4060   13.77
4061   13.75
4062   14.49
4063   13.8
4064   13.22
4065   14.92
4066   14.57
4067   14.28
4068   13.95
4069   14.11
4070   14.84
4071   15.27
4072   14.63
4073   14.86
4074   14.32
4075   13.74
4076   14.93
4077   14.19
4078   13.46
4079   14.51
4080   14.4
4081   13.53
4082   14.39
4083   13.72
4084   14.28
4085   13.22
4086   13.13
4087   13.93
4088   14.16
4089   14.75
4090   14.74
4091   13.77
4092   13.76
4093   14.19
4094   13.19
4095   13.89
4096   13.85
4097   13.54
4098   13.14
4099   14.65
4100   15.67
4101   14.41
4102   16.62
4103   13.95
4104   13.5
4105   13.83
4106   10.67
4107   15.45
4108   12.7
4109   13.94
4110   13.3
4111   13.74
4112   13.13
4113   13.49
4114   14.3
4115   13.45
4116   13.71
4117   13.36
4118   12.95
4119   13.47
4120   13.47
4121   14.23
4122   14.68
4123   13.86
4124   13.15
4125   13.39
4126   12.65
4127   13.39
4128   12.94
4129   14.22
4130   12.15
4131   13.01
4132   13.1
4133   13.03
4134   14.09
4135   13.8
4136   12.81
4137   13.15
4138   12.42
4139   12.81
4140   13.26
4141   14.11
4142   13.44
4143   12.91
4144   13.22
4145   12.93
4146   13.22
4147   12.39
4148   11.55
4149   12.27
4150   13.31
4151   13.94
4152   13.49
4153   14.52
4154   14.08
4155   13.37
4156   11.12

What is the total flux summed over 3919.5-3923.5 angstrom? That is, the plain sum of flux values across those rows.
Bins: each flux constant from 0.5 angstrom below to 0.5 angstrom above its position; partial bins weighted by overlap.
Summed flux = 61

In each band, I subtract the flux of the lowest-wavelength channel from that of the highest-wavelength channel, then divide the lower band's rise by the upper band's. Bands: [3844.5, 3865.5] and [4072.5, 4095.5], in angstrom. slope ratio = -6.4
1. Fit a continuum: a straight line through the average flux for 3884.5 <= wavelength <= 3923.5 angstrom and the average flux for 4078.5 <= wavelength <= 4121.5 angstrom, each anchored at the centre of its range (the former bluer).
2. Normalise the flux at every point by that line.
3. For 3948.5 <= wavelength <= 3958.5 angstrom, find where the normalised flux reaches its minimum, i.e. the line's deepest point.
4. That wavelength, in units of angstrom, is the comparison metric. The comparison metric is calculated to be 3956 angstrom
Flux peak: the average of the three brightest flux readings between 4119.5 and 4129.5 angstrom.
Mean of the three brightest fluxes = 14.4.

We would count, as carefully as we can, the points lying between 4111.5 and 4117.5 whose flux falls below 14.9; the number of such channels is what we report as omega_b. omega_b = 6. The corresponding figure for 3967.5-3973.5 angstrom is 1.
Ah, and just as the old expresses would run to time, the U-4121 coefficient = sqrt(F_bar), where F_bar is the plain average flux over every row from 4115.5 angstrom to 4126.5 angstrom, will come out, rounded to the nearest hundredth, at 3.68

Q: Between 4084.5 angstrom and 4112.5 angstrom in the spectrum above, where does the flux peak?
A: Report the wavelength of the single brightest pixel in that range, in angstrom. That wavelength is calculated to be 4102 angstrom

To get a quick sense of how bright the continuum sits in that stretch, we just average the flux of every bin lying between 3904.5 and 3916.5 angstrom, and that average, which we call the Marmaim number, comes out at 15.8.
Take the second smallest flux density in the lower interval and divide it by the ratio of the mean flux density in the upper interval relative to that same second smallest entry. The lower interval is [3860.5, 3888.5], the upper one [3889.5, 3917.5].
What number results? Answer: 17.3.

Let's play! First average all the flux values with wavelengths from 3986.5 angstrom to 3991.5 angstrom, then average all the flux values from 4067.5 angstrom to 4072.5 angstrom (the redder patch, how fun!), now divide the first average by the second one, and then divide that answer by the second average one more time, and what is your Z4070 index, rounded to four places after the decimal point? 0.0668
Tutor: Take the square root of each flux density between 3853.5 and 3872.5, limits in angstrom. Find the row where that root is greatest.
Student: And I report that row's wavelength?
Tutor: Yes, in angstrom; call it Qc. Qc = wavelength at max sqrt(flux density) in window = 3868 angstrom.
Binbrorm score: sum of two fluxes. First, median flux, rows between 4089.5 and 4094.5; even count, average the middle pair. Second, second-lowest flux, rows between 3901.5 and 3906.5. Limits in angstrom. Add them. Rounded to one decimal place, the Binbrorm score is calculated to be 29.2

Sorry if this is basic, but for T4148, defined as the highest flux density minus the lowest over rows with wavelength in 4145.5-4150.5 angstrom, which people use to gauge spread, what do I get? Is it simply 1.8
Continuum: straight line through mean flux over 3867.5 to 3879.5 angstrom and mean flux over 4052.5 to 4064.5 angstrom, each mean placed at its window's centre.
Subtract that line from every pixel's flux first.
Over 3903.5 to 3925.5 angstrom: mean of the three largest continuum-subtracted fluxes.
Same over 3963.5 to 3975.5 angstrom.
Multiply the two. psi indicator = -3.8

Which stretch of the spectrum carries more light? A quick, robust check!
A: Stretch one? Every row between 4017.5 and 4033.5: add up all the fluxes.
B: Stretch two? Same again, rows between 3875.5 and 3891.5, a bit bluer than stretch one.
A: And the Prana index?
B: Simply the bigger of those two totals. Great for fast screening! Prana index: 287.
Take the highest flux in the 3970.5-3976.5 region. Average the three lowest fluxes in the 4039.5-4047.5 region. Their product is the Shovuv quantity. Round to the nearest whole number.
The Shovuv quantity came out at 223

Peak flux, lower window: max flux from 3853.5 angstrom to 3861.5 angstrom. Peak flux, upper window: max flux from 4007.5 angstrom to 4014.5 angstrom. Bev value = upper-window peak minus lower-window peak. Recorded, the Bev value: -5.3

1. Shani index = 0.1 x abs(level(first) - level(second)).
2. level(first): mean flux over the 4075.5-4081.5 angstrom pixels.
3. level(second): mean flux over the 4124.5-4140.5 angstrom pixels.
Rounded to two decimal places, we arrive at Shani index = 0.10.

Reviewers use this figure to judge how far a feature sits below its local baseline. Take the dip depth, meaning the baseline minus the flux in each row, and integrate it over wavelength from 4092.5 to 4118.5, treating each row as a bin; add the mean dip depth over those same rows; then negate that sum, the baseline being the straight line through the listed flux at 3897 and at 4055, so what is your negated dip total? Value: 35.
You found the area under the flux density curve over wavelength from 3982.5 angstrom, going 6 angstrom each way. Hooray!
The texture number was 176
